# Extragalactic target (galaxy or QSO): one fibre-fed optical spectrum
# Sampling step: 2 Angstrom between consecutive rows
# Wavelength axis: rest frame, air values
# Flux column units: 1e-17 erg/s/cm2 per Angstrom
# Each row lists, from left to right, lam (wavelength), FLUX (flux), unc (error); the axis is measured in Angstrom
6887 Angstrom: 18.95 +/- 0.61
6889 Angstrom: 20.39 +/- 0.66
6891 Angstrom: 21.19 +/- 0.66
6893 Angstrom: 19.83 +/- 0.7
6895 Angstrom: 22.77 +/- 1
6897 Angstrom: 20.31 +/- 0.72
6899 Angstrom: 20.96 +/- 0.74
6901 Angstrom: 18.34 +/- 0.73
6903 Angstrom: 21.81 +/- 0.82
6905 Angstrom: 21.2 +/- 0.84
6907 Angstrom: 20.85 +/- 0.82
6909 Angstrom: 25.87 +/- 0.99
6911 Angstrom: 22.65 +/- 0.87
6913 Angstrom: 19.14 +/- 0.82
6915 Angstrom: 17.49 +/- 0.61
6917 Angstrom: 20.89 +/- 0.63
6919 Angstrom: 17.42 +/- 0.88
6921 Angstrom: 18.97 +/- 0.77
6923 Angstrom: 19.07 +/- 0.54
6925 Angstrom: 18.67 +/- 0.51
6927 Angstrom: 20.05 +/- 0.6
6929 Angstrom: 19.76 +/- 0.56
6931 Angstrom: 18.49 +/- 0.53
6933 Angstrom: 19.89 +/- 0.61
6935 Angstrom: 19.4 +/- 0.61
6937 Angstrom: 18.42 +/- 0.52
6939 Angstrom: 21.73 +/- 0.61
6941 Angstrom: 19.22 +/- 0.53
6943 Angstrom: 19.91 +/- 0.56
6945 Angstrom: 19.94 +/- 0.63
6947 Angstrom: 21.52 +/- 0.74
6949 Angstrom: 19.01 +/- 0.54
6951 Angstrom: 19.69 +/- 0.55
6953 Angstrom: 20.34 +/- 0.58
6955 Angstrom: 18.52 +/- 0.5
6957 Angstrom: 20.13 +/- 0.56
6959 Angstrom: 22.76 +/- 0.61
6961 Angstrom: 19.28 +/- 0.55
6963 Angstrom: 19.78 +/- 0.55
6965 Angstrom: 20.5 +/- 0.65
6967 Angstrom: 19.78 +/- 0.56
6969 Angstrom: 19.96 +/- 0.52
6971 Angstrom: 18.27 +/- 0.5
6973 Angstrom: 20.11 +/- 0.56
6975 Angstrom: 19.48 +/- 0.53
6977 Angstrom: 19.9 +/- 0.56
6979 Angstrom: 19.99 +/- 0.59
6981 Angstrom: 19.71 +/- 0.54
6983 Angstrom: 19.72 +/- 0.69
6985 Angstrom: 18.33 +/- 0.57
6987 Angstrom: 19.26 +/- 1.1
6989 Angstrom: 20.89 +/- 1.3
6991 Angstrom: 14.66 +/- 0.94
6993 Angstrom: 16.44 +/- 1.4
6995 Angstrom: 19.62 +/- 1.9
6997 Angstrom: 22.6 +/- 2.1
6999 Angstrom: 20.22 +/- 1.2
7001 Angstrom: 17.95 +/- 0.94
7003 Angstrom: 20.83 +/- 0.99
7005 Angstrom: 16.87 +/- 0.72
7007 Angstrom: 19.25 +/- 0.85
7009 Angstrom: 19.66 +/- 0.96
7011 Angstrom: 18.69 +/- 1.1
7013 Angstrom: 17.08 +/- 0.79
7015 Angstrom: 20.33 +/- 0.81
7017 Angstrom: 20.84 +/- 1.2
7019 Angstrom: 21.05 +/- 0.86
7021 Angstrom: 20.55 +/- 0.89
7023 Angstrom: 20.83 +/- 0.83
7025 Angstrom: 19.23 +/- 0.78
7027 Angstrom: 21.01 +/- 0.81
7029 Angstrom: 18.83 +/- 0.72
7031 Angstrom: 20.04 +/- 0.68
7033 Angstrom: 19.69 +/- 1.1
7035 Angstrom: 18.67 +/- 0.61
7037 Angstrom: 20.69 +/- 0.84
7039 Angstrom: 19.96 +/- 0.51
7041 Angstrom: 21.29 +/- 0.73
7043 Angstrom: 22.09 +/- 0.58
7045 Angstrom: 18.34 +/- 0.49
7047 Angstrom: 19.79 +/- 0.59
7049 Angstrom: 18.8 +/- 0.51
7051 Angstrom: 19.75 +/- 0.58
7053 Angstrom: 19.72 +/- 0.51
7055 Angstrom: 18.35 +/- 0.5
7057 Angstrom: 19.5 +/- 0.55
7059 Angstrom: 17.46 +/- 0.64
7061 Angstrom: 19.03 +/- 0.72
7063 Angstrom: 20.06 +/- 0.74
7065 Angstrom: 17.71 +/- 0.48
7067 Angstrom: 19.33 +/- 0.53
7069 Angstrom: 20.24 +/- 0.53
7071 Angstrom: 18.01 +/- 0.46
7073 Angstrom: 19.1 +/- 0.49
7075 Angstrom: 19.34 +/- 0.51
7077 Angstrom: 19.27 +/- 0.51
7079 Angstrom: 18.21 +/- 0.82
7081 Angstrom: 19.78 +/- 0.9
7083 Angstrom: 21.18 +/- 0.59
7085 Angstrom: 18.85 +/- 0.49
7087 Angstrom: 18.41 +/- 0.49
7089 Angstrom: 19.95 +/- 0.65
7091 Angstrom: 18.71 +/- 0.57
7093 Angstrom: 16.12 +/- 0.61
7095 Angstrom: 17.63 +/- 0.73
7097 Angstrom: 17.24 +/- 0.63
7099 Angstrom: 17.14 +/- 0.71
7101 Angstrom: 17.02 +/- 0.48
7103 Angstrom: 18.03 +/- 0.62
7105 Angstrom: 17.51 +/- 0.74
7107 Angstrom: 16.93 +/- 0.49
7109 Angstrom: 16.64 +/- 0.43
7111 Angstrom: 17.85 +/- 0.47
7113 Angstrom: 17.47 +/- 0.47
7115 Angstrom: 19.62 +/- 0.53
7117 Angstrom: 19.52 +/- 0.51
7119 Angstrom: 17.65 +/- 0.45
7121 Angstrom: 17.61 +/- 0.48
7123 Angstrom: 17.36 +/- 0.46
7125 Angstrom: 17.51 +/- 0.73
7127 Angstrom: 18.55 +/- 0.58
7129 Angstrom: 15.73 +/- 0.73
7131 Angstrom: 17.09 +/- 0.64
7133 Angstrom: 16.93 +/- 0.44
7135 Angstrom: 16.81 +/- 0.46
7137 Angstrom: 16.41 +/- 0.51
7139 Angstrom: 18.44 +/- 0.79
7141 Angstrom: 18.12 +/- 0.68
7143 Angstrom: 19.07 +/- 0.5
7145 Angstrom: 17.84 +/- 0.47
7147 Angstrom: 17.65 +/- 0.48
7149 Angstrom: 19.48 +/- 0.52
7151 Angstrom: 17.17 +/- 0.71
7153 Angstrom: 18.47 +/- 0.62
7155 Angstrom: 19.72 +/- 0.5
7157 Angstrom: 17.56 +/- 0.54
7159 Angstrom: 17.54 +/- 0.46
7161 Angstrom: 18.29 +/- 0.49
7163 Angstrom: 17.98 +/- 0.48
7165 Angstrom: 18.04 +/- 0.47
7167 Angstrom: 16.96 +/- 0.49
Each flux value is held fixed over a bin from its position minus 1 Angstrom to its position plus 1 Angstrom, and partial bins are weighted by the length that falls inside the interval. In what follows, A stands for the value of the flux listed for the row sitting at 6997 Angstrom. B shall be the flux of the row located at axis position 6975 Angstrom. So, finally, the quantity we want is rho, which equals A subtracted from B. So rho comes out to -3.1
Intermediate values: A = 22.6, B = 19.48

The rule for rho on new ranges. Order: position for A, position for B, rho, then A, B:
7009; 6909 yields 6.2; 19.66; 25.87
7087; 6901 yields -0.1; 18.41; 18.34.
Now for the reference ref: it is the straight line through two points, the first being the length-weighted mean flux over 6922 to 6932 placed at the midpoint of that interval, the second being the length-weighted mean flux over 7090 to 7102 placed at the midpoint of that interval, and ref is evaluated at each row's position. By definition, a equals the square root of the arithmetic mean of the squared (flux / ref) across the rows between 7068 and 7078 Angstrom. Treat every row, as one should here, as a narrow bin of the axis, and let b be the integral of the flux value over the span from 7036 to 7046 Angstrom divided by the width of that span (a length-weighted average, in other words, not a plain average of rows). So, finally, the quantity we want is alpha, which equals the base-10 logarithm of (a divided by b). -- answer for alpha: -1.27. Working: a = 1.09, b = 20.5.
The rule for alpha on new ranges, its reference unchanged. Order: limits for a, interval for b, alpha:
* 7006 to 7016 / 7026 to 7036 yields -1.28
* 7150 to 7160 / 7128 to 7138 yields -1.18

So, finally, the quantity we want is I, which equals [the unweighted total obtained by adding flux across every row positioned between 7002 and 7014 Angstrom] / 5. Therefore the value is 22.5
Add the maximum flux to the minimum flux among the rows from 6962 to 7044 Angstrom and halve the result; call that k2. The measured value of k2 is 18.6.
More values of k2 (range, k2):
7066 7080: 19.1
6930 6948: 20.1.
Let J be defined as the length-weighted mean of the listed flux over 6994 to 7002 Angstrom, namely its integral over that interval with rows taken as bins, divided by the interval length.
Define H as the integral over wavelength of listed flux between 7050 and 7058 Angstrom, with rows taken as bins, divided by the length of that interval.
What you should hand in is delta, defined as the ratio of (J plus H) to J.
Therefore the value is 1.96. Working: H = 19.33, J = 20.1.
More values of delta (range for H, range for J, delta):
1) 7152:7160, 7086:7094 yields 2.00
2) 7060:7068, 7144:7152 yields 2.06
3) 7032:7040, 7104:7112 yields 2.15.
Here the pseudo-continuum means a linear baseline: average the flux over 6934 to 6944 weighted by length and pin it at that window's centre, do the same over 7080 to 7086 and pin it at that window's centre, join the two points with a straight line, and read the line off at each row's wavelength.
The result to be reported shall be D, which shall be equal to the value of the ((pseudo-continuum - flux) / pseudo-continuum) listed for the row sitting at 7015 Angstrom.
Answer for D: -0.02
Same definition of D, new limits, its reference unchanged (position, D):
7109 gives 0.17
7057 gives 0.02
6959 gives -0.15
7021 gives -0.04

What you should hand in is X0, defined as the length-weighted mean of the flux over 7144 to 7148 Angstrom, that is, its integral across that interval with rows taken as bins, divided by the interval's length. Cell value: 17.7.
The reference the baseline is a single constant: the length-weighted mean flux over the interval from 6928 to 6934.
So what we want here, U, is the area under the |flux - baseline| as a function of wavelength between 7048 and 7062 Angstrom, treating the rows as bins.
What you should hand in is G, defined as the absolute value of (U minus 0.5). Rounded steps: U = 9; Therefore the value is 8.9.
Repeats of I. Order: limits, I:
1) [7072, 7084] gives 23.4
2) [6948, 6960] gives 24.1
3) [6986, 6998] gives 22.7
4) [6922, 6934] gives 23.2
